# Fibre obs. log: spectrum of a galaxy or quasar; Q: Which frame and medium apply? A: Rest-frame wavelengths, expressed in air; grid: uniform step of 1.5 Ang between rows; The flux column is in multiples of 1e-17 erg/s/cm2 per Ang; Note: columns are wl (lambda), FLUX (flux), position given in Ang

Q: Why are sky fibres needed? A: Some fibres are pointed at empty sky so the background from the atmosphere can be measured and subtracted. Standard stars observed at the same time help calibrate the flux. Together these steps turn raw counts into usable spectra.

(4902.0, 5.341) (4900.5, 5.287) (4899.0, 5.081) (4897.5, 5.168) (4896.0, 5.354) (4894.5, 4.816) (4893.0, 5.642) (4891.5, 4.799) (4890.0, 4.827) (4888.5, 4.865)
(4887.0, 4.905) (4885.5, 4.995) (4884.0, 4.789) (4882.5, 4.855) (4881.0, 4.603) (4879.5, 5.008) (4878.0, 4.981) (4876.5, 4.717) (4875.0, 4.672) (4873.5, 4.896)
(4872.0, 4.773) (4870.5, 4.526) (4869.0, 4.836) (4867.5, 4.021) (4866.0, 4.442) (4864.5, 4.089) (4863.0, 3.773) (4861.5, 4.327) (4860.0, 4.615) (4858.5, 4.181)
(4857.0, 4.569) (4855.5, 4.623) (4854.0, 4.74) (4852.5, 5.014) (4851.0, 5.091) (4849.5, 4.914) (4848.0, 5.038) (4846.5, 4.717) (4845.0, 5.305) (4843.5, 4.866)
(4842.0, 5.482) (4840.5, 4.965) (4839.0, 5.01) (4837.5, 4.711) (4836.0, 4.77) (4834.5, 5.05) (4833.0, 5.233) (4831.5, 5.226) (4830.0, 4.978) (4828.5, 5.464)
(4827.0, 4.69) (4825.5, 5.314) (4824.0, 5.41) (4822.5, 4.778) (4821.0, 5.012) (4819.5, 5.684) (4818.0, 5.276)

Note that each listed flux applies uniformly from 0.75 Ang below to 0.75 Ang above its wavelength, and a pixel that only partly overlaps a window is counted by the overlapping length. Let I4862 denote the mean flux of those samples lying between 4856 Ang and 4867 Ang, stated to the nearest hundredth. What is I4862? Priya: 4.29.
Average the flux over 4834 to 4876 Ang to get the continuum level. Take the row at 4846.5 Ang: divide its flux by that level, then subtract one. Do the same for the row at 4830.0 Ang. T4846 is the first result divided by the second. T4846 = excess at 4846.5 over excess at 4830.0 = 0.0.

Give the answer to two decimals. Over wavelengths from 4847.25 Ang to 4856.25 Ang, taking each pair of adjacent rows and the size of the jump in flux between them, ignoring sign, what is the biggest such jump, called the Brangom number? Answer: 0.27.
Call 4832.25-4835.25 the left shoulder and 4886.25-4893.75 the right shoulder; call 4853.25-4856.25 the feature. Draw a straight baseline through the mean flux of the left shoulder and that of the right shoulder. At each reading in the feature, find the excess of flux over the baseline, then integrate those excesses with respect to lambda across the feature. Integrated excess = -1.2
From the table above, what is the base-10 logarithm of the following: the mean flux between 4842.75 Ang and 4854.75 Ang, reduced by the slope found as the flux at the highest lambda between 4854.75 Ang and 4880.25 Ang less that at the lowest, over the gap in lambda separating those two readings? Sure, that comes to 0.69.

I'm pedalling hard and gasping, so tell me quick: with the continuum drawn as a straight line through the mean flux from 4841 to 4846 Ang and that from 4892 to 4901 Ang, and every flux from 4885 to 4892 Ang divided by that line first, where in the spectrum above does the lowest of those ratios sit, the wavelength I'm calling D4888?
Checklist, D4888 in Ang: 4891.5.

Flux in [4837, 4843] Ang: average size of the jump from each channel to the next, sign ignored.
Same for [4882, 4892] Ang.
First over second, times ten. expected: 37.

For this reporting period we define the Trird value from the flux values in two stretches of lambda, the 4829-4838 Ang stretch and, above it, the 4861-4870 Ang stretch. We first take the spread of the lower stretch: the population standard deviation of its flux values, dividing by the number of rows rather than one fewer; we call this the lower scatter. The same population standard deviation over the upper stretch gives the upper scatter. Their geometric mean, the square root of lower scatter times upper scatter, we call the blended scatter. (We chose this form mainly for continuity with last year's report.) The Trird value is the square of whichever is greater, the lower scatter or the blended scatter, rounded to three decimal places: 0.069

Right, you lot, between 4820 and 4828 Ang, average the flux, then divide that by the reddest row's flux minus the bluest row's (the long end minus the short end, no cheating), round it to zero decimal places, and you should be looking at -16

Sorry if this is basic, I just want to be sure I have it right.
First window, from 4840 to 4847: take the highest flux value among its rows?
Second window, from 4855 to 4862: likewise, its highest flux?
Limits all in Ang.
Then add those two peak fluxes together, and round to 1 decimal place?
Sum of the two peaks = 10.1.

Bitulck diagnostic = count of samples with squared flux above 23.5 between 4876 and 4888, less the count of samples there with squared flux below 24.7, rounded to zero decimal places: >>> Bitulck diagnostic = 0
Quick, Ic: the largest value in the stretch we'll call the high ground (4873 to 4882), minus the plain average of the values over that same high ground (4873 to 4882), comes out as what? 0.20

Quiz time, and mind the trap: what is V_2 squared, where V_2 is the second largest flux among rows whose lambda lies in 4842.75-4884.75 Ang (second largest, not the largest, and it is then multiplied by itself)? 25.9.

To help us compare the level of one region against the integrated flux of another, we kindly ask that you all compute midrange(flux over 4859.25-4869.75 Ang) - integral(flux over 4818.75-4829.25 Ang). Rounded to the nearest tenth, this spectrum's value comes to -50.2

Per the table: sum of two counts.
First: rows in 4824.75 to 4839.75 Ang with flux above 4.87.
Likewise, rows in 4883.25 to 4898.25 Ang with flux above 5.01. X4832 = 10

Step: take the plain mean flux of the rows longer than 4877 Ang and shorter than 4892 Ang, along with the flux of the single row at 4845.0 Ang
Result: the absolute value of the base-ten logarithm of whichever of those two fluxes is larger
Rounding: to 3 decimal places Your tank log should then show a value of 0.725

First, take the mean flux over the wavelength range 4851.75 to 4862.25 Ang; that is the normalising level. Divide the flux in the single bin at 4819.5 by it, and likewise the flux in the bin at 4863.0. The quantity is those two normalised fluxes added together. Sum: 2.06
